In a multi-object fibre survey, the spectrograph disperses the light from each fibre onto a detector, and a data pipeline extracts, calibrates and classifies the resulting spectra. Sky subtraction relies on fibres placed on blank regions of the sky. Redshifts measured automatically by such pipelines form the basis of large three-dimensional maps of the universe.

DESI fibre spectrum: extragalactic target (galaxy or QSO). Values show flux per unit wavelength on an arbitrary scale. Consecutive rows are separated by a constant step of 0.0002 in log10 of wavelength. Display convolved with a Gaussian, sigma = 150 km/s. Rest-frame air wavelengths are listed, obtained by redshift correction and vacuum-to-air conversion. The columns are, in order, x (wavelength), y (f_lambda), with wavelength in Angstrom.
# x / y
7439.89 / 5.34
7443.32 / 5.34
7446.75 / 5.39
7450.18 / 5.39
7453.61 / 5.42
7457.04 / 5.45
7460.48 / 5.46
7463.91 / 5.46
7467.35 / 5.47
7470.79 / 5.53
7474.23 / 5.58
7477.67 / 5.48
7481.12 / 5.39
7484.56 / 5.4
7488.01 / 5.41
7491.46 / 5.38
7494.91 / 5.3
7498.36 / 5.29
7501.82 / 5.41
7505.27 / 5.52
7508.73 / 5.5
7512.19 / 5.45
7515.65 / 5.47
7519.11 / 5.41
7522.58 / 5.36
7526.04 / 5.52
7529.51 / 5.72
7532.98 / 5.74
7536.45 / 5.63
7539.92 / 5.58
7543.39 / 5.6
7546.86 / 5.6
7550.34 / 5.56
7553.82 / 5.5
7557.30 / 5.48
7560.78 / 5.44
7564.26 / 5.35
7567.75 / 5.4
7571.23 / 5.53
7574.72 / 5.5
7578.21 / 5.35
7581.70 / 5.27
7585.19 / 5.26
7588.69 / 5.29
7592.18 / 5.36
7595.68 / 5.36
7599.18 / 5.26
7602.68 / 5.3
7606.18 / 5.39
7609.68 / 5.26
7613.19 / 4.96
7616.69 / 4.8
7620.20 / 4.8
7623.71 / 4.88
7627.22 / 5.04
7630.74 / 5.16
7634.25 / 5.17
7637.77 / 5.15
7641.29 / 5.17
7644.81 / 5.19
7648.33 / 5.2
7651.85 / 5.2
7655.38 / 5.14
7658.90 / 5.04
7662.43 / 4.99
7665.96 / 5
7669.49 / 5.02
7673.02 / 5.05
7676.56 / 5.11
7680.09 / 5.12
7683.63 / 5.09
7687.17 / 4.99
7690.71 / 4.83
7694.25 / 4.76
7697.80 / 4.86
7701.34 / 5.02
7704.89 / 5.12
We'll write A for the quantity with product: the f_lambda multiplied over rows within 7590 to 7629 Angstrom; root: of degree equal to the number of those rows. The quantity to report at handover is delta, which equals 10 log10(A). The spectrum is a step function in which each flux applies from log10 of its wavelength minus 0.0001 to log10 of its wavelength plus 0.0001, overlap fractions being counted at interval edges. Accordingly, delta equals 7.10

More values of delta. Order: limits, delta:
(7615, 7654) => 7.05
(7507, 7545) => 7.44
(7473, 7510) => 7.34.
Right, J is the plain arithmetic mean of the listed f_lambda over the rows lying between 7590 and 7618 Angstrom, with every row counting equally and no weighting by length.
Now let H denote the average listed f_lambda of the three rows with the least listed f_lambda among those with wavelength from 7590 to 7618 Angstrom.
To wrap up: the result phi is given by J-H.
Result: 0.20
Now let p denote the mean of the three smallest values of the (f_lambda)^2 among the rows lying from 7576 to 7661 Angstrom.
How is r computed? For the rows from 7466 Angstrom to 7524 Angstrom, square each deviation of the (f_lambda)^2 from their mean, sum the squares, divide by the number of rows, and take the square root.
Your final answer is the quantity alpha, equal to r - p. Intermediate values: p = 23.3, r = 0.83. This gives -22.5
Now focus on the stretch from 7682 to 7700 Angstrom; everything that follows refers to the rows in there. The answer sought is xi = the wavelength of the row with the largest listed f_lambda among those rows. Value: 7683.63 Angstrom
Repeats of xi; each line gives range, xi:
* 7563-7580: 7571.23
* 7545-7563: 7546.86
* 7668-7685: 7680.09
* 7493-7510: 7505.27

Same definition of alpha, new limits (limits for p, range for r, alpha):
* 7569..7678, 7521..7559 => -22.2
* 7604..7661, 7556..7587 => -22.3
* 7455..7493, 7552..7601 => -28.1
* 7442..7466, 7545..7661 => -26.8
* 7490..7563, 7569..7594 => -27.2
